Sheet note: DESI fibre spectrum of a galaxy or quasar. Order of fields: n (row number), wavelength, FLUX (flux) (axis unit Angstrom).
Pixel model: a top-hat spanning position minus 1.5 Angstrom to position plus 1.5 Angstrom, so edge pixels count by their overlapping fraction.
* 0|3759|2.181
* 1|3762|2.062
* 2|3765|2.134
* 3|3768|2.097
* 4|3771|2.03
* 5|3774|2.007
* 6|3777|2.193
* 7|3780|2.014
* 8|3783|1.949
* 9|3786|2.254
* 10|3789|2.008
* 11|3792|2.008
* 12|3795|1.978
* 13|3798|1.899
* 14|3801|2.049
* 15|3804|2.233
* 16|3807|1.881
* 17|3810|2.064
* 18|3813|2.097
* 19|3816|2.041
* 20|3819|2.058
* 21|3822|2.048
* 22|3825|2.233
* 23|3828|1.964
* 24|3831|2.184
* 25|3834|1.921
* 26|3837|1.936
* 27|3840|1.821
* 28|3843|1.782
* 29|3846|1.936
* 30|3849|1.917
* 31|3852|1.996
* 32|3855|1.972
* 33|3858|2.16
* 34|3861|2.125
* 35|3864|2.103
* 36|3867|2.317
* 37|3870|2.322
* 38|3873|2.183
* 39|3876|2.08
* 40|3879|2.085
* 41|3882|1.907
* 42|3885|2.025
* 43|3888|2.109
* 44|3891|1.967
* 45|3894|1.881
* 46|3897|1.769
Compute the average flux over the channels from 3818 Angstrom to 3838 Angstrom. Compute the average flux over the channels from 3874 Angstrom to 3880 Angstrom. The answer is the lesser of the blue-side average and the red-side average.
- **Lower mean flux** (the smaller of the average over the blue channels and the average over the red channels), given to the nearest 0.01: 2.05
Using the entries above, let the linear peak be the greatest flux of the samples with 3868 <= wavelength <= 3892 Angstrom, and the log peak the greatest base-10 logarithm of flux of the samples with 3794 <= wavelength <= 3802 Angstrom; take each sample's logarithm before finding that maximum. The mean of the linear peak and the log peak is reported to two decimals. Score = 1.32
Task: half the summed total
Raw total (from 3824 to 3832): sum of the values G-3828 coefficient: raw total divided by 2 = 3.19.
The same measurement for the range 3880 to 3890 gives 3.02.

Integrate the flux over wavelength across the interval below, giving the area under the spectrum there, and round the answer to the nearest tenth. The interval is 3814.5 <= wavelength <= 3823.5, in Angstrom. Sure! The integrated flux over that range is 18.4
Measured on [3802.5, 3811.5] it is 18.5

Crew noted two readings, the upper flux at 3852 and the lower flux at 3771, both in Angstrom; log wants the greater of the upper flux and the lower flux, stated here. 2.03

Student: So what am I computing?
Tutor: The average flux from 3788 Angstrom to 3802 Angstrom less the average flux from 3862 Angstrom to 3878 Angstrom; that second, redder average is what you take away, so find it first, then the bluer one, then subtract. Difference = -0.21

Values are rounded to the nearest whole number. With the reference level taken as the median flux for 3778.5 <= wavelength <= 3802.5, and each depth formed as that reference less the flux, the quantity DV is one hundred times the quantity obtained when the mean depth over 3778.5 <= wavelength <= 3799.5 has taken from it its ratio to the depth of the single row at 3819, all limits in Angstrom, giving -16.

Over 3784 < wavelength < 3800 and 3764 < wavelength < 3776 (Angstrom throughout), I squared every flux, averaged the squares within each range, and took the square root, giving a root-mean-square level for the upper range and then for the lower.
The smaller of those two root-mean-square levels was 2.03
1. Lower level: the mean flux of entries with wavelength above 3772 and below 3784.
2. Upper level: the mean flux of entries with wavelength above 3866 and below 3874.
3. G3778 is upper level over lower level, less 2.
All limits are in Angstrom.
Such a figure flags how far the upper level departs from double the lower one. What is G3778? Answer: -0.89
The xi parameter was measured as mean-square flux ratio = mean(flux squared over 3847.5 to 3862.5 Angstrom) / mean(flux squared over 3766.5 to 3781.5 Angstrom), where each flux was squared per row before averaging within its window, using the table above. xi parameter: 0.97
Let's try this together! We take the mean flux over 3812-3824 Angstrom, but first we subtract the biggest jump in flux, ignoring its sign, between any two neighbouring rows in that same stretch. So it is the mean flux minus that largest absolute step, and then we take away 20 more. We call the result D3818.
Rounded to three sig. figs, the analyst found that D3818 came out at -18.0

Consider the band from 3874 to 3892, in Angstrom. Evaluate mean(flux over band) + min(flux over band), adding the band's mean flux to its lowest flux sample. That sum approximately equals 3.94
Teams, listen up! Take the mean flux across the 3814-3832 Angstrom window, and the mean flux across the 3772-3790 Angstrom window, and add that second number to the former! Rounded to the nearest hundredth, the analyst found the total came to 4.16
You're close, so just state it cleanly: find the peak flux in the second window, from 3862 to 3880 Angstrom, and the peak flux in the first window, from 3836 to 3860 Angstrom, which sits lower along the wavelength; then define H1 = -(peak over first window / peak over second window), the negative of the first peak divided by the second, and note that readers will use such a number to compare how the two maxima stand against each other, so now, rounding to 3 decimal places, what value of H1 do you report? -0.930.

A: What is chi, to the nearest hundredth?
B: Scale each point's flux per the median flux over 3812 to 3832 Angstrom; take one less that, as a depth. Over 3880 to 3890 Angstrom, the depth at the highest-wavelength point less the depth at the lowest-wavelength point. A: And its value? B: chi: -0.10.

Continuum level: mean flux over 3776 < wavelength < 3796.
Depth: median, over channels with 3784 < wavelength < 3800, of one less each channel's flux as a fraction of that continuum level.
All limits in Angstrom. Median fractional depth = 0.024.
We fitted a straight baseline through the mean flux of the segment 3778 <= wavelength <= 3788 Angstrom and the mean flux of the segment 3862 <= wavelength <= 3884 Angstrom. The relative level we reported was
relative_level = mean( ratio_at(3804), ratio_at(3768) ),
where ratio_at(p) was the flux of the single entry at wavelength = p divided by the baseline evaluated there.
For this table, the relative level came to 1.04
